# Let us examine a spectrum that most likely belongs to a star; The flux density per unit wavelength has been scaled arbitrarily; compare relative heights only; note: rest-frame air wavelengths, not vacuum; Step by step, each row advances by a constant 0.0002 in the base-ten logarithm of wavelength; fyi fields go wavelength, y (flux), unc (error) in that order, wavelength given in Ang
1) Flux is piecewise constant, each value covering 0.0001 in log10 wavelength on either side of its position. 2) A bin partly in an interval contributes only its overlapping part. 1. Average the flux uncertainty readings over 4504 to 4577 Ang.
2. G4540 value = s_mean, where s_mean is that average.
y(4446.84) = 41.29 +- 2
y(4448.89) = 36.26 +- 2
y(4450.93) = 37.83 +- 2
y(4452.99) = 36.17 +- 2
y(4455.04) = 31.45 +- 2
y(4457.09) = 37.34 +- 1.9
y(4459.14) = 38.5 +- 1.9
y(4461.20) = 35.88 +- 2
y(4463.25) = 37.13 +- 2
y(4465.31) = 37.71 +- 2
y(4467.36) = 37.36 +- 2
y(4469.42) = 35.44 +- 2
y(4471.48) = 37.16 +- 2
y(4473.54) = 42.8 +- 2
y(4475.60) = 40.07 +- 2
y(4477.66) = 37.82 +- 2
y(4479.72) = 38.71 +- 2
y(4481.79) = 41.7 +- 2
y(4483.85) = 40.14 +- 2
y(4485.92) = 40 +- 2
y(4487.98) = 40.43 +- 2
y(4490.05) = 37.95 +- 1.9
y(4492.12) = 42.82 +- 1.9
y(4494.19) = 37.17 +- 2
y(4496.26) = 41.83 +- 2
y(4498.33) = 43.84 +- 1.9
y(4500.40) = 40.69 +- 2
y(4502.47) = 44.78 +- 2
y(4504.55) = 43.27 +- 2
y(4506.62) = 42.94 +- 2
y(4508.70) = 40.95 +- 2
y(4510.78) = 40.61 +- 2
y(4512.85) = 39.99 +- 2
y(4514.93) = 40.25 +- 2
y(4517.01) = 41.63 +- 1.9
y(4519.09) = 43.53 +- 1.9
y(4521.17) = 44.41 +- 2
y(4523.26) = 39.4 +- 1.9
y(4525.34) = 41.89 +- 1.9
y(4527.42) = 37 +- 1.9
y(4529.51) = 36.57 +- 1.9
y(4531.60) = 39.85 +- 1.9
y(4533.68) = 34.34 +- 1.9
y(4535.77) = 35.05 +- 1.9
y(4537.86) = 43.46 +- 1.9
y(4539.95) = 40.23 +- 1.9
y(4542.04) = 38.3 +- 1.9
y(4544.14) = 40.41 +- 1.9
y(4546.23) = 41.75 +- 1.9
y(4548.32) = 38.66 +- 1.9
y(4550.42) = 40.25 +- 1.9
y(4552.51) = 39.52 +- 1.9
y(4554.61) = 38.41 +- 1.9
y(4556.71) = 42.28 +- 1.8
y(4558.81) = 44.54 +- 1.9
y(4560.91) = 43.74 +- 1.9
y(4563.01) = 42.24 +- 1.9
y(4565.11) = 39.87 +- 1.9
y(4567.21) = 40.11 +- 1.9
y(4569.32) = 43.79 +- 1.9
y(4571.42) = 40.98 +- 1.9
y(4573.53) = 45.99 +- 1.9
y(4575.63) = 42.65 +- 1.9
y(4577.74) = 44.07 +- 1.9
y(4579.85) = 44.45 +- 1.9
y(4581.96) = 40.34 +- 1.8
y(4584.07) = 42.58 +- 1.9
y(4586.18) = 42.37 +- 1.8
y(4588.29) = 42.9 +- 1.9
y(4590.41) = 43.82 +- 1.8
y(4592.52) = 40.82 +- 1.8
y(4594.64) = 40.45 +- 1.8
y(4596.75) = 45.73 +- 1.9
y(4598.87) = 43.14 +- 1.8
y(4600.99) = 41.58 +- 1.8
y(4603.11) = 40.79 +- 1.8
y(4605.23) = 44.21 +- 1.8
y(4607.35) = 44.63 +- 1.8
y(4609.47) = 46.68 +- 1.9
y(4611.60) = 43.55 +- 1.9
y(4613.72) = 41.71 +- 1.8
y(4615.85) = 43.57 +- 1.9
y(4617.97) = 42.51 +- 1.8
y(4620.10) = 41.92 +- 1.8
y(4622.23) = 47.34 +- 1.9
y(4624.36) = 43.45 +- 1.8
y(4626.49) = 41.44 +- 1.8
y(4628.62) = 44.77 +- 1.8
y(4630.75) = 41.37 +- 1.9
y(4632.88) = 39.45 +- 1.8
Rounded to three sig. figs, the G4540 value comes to 1.92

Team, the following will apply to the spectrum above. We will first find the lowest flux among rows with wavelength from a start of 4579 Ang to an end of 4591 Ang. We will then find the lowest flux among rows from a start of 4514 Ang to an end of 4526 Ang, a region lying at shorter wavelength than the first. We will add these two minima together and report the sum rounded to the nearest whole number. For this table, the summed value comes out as 80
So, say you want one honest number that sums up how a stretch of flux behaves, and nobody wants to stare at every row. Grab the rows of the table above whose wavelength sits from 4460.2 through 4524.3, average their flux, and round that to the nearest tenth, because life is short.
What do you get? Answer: 40.3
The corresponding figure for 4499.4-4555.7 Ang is 40.3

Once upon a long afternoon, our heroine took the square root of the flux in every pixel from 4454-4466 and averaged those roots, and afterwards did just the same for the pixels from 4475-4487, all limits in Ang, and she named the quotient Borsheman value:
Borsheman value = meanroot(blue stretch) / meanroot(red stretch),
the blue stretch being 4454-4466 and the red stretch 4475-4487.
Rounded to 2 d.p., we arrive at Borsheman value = 0.96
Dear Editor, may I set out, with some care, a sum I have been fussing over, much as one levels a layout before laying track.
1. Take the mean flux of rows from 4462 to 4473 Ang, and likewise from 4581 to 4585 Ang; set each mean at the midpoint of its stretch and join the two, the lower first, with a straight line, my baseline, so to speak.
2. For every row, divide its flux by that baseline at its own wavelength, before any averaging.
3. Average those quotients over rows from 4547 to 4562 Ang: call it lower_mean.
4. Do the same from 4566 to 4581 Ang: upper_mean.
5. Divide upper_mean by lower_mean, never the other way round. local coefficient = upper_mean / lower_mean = 1.03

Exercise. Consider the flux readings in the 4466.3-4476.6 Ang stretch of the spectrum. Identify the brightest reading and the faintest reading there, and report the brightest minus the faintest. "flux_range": 7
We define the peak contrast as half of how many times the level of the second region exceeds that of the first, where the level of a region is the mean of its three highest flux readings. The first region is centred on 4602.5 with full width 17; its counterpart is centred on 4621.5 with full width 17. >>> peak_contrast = 0.495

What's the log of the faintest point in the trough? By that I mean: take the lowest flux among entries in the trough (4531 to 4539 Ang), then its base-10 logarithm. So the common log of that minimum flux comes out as 1.54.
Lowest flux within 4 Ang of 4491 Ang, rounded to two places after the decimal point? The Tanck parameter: 37.17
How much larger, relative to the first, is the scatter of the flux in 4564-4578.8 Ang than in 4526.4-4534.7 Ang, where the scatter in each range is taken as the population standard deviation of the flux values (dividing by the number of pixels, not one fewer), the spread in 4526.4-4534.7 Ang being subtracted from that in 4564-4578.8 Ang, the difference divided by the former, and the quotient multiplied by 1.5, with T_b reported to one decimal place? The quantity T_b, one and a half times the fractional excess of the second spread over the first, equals 0.1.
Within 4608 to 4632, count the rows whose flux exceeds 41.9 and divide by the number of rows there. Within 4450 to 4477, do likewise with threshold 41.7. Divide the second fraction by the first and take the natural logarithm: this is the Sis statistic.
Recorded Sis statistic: -2.2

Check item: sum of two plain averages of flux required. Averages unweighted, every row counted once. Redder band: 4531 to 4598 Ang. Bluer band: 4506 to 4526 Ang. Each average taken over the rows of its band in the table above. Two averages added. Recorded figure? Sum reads 82.9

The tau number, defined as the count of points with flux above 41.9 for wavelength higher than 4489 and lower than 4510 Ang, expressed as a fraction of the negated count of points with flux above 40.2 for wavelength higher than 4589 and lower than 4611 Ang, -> -0.5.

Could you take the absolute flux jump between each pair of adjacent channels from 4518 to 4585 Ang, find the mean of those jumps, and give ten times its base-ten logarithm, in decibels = 4.2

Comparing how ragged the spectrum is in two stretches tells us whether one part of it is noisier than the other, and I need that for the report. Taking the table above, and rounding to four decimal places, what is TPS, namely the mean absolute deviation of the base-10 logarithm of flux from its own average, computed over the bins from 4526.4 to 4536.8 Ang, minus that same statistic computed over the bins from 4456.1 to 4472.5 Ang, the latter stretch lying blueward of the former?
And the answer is 0.0094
